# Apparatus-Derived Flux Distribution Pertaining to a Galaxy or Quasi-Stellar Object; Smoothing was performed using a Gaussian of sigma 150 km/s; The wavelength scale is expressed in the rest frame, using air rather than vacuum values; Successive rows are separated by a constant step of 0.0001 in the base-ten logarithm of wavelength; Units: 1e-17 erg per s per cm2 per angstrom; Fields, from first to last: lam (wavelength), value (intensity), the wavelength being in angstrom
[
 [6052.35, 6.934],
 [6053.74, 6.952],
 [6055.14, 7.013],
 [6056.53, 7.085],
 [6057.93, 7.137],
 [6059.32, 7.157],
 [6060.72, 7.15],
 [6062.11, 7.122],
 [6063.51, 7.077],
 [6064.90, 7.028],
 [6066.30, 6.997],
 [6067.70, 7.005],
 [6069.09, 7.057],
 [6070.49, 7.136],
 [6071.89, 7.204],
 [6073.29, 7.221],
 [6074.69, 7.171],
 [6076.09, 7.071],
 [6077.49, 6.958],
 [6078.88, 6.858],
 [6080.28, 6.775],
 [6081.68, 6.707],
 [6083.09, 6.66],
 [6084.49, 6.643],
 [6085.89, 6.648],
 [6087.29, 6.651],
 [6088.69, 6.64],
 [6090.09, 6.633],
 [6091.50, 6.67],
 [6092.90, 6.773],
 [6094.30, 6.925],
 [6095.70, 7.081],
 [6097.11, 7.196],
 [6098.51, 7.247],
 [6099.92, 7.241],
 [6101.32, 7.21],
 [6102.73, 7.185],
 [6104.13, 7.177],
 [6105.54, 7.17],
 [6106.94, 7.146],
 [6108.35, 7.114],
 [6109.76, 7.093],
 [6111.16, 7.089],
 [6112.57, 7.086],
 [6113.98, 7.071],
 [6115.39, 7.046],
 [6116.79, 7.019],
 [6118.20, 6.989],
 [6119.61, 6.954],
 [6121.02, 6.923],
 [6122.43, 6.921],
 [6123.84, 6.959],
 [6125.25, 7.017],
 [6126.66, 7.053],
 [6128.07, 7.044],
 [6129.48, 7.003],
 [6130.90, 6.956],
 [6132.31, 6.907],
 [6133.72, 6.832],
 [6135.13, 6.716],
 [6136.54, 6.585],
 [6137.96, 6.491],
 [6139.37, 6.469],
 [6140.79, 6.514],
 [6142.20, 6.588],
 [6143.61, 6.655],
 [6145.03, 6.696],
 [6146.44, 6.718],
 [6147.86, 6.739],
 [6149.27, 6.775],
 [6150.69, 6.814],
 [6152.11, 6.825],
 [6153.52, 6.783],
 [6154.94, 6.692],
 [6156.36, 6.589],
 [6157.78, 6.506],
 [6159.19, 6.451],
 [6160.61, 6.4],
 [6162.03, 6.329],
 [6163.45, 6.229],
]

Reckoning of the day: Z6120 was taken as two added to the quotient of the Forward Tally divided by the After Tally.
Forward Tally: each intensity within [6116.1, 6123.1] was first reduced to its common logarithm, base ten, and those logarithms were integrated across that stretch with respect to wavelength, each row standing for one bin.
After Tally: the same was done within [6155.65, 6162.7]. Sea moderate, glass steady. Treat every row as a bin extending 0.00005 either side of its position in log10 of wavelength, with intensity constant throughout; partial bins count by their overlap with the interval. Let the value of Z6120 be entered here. 3.03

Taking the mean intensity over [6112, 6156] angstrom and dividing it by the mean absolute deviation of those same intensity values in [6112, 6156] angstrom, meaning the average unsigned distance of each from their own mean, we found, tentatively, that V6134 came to 43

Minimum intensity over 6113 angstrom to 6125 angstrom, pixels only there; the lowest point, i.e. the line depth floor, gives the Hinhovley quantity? 6.921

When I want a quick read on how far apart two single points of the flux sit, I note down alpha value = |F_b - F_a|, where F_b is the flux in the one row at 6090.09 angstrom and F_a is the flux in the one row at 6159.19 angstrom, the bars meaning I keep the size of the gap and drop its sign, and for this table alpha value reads 0.18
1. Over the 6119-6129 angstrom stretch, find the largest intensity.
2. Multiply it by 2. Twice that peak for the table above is 14.1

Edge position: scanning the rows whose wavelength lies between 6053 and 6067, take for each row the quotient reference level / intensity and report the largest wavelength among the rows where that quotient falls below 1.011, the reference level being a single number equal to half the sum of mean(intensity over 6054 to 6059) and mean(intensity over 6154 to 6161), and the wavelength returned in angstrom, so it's 6066.30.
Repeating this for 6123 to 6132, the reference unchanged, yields 6130.90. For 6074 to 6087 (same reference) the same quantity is 6080.28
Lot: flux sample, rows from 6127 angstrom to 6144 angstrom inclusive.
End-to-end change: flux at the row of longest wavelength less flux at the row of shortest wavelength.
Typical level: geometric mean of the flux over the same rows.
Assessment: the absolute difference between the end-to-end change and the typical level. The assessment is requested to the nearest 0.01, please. 7.12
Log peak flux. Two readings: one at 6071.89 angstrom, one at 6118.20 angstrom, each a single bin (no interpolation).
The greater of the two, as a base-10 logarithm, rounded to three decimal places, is 0.858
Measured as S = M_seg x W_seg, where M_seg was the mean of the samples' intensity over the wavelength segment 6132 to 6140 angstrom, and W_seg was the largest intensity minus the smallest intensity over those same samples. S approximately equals 2.92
